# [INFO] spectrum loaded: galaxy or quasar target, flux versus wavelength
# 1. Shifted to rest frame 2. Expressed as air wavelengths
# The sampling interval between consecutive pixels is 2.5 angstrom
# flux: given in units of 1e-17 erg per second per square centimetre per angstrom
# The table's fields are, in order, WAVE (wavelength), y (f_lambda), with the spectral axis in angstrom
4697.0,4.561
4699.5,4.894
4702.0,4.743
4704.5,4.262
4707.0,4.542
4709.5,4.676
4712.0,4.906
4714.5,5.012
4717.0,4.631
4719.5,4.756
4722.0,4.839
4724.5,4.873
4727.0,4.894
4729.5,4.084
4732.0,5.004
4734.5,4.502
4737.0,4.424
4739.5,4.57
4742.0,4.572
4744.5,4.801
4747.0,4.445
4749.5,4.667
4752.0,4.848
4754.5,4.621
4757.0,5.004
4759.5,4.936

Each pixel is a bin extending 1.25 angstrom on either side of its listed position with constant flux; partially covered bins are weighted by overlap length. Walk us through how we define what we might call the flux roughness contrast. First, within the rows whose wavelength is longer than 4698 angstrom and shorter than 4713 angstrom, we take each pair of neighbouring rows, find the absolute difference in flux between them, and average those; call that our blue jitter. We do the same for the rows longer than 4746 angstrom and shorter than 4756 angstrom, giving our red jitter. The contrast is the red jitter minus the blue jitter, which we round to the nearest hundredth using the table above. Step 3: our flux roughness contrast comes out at -0.05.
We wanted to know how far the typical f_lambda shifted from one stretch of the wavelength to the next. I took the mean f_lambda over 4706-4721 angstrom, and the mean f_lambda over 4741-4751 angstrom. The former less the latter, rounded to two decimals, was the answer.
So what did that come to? 0.13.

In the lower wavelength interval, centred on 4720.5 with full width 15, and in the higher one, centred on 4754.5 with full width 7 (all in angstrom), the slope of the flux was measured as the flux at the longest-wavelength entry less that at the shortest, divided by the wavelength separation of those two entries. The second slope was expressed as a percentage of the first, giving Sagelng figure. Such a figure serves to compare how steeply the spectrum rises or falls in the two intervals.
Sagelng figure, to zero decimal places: -331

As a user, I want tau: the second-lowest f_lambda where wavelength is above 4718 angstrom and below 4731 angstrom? 4.756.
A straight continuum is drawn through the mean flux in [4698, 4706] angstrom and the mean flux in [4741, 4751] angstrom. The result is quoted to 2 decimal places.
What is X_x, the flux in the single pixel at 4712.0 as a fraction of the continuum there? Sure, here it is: 1.06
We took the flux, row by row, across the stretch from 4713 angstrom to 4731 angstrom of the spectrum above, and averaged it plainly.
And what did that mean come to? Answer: 4.73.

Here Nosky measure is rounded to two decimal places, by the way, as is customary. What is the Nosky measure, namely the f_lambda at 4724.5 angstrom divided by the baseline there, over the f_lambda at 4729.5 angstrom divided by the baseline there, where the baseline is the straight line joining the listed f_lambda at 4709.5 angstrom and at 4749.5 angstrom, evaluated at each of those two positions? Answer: 1.19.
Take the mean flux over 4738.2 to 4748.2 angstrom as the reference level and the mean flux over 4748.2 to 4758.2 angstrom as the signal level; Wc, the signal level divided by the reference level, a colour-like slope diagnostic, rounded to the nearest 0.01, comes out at 1.04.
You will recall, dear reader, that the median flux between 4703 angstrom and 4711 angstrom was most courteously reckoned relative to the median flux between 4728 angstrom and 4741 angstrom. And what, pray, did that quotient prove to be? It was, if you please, 1.01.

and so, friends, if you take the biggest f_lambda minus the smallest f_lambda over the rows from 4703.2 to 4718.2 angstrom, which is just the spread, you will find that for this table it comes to 0.75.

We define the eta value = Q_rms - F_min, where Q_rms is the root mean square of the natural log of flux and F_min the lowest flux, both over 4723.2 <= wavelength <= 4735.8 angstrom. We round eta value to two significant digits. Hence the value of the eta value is -2.5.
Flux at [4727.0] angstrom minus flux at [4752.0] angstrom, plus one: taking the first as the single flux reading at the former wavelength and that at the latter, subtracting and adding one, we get 1.0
